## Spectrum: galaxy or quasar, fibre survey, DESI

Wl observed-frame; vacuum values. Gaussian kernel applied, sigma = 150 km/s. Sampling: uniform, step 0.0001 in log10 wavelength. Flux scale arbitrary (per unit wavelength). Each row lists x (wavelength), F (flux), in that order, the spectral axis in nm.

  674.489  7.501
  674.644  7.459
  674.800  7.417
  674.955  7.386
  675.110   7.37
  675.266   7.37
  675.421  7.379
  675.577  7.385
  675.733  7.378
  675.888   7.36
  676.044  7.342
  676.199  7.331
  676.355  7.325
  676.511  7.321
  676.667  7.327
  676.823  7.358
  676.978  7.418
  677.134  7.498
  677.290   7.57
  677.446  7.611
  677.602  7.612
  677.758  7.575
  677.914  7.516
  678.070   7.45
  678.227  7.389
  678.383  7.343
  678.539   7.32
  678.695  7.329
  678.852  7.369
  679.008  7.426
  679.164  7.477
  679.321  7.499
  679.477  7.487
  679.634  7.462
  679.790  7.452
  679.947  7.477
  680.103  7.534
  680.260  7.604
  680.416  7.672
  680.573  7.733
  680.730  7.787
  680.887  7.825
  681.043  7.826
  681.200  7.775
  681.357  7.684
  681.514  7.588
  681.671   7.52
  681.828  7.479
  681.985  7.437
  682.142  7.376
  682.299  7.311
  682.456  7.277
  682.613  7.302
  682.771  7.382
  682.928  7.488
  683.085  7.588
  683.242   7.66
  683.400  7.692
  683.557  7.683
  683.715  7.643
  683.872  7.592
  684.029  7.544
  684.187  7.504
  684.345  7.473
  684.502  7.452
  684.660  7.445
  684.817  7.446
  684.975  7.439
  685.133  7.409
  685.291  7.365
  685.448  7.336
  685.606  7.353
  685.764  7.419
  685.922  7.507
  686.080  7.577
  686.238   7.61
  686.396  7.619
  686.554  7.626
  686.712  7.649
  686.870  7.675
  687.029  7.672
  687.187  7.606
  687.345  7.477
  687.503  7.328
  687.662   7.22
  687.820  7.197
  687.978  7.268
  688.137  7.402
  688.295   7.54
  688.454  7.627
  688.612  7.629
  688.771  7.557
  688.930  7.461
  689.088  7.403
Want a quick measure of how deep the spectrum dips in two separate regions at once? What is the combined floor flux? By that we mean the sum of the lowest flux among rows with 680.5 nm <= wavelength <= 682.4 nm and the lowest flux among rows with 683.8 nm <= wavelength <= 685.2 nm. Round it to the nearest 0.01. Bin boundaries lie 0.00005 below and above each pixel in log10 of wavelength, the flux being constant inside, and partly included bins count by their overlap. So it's 14.72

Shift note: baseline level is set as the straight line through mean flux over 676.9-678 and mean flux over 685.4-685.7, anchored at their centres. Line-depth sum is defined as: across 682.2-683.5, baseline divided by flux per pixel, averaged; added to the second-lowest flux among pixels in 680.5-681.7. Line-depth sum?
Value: 8.58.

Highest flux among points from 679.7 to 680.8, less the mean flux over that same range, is 0.179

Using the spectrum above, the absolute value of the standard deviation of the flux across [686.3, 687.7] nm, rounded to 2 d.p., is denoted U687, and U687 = 0.16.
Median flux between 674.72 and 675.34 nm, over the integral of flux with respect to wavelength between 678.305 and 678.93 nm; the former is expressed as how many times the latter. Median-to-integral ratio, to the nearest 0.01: 1.61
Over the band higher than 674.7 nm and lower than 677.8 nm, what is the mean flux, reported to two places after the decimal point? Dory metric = 7.42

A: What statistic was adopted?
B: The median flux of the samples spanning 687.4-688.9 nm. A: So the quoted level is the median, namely 7.40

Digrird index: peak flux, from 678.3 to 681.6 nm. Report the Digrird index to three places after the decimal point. 7.826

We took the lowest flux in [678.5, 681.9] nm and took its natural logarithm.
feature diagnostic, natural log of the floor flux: 1.99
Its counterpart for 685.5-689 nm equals 1.97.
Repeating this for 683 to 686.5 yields 1.99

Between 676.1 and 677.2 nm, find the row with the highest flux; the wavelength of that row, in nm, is 677.134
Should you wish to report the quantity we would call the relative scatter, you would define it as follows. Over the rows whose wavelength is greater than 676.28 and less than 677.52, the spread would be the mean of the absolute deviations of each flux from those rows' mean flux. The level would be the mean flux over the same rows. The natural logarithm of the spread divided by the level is -4.3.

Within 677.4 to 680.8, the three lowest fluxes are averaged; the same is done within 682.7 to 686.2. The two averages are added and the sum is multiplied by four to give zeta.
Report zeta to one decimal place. 58.7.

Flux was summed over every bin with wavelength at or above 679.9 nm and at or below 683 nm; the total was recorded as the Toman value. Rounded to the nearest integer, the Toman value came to 151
